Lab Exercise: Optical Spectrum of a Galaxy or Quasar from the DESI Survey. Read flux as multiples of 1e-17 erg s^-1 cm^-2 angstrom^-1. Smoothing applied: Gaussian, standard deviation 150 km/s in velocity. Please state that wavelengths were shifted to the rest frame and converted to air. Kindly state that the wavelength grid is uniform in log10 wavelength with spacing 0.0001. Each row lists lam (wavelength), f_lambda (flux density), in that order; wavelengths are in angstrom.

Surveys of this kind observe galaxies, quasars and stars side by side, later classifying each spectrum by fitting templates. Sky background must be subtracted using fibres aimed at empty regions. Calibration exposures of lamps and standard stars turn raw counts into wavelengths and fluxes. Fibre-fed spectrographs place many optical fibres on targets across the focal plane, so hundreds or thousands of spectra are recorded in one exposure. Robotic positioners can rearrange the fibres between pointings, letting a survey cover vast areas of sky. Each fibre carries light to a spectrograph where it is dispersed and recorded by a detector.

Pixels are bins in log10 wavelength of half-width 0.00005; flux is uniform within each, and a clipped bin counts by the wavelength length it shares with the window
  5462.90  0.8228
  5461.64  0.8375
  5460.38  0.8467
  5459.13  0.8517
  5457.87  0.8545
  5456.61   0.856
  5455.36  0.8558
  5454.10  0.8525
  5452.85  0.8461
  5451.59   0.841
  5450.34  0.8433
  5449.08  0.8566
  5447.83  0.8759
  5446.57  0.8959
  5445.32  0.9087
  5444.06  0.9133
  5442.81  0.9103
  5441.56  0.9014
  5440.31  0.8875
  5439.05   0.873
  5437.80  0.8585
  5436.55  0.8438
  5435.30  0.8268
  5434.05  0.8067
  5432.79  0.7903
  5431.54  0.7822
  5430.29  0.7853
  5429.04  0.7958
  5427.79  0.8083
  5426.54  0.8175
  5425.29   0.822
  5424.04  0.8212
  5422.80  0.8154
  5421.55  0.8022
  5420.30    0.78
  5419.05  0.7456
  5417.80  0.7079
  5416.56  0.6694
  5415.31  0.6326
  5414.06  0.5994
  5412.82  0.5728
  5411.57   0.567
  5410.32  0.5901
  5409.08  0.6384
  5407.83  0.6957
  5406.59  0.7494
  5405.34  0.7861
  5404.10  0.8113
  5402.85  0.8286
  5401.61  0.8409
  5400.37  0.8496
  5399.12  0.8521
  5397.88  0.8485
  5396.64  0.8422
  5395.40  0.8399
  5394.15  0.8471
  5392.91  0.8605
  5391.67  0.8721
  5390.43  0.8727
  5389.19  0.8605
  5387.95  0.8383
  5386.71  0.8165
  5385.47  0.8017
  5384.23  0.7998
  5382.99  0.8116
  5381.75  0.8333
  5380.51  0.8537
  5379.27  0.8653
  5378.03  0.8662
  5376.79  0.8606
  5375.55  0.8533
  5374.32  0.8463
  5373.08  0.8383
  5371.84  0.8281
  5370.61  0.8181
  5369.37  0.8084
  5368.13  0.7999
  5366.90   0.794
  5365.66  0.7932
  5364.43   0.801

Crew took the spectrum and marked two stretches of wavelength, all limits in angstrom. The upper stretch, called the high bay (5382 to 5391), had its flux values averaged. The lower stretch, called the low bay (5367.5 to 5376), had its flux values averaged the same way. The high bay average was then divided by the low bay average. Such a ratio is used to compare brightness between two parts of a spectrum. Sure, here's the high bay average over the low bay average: 1.00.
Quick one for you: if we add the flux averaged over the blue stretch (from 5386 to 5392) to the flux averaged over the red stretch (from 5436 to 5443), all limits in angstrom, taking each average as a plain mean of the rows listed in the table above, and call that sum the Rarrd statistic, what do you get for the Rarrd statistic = 1.73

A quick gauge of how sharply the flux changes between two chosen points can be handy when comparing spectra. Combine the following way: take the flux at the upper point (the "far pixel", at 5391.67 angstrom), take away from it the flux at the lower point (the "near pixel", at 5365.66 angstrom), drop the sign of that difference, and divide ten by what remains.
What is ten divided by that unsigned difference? 127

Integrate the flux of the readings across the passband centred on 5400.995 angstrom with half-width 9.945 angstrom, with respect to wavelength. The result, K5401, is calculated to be 15.9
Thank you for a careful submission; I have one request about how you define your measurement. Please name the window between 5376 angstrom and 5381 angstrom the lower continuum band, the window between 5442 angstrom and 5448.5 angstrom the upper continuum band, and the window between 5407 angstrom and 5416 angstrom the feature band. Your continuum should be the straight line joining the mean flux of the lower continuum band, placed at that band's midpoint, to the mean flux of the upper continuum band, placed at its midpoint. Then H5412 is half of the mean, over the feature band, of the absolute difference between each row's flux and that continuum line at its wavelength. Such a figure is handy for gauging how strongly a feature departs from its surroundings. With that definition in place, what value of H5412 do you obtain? 0.13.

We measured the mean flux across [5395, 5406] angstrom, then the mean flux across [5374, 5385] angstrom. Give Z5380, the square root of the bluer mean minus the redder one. 0.10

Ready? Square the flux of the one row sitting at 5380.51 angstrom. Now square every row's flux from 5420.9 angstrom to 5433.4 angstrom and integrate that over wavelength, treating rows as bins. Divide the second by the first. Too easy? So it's 11.1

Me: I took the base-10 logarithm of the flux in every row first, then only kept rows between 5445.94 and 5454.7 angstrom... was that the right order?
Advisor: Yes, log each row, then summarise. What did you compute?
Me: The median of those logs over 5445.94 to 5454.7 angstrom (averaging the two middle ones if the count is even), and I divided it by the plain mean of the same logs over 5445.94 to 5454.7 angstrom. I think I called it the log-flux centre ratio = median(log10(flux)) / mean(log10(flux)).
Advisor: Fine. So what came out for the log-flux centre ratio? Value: 1.046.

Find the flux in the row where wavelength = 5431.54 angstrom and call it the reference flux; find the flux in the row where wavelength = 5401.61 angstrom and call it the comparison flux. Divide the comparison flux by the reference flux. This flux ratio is 1.08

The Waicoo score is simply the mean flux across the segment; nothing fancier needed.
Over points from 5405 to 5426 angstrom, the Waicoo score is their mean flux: 0.71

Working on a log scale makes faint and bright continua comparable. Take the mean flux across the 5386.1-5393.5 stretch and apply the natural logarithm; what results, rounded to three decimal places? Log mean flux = -0.158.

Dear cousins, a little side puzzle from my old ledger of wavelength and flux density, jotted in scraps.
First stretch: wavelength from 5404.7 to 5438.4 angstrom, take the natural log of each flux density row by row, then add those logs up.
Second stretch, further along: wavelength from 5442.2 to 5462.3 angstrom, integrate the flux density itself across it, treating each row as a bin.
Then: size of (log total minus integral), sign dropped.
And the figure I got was 26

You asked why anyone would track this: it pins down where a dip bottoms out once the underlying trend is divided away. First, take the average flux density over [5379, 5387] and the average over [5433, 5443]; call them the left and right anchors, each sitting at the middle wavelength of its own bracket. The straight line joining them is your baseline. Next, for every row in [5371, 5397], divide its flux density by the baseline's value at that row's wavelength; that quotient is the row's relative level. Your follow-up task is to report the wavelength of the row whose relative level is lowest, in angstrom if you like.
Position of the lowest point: 5384.23 angstrom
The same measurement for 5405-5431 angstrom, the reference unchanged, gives 5411.57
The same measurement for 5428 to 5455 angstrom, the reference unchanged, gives 5431.54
